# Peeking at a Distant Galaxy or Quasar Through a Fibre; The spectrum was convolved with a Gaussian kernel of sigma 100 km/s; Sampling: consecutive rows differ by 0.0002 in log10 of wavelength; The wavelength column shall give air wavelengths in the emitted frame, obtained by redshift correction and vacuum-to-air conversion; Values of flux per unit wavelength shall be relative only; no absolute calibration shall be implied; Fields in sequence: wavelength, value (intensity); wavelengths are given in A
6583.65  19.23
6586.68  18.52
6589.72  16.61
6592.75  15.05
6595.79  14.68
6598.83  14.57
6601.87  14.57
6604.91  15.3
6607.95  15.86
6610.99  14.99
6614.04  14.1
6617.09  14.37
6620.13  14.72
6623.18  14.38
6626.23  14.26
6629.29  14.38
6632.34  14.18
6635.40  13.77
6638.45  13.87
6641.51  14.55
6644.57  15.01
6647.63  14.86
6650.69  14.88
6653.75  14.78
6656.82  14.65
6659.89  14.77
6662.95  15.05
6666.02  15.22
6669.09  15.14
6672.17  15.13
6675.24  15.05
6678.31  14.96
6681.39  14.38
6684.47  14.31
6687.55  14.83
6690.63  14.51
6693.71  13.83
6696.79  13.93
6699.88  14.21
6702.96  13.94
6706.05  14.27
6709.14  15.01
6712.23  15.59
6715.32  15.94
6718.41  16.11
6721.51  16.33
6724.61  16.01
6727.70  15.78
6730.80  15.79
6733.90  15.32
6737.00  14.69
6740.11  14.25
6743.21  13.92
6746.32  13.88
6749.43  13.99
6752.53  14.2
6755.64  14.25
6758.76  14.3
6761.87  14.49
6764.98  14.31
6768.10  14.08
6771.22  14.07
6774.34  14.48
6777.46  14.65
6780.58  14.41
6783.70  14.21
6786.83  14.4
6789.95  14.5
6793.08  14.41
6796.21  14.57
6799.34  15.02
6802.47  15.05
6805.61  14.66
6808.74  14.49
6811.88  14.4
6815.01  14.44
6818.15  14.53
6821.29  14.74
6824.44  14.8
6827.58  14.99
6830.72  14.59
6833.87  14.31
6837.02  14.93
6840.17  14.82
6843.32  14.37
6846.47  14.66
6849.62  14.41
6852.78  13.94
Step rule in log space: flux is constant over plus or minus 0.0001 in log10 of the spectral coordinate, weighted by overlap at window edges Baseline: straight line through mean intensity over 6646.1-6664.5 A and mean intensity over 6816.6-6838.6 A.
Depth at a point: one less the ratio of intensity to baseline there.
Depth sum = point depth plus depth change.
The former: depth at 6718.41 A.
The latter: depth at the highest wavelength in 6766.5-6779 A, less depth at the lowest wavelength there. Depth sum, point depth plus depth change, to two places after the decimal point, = -0.13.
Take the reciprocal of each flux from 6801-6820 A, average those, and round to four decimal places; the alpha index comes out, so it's 0.0685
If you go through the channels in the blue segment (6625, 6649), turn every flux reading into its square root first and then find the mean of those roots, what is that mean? 3.79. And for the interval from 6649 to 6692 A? 3.85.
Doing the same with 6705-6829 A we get 3.84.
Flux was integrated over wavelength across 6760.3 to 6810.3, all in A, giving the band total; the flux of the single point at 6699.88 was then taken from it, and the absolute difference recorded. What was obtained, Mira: 710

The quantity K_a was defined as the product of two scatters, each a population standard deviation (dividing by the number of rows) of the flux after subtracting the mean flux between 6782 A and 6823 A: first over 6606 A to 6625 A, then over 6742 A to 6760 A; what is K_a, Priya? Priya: 0.096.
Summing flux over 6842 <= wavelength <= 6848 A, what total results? 29.0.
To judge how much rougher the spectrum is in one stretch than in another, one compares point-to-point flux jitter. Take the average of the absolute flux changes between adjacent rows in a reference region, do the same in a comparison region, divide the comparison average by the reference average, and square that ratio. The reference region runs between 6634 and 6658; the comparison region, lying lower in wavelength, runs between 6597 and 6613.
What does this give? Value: 5.3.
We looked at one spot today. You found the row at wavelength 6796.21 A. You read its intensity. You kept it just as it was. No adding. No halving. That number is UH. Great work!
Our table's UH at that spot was 14.57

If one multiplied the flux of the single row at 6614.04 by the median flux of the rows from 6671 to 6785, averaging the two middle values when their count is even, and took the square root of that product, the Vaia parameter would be 14.25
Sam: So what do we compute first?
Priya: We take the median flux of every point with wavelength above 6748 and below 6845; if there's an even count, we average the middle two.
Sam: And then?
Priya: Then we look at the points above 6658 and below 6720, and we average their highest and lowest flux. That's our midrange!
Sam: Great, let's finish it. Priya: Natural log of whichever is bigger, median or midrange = 2.706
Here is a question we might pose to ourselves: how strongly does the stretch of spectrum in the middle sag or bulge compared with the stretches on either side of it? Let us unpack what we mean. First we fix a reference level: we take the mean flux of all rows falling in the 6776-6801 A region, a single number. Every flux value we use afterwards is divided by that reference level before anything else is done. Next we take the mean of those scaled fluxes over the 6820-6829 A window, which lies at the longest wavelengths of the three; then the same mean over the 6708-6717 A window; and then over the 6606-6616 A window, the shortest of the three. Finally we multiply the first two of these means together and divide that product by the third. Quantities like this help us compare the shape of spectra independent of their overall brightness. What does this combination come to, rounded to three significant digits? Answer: 1.06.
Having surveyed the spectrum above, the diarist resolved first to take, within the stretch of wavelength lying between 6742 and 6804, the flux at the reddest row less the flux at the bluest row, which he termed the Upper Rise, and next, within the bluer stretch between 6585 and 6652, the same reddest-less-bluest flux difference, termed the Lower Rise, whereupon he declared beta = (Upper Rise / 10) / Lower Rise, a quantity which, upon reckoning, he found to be -0.03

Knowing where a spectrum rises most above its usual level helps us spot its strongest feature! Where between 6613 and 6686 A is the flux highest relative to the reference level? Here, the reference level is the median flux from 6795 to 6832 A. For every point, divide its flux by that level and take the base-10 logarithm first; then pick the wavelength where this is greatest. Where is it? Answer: 6666.02 A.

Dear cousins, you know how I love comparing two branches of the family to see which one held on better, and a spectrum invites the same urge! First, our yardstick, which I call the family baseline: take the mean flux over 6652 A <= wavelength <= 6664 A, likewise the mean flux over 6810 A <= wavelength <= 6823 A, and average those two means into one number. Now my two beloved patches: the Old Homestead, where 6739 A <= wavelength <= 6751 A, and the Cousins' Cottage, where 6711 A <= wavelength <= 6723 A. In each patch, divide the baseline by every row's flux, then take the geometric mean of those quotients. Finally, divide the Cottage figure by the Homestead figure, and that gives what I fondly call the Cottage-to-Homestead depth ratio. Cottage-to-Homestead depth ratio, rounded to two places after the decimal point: 0.88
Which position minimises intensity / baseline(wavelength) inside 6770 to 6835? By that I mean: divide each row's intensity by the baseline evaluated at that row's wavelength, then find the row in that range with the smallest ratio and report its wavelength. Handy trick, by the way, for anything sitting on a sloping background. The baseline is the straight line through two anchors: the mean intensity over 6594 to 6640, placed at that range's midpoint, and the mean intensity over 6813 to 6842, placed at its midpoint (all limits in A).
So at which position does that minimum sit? 6771.22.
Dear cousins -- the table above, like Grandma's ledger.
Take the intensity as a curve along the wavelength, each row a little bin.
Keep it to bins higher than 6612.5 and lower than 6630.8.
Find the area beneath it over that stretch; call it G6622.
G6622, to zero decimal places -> 263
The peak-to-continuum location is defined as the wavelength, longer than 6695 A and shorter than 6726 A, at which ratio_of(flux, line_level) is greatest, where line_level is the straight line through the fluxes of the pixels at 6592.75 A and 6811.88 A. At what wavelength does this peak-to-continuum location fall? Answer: 6721.51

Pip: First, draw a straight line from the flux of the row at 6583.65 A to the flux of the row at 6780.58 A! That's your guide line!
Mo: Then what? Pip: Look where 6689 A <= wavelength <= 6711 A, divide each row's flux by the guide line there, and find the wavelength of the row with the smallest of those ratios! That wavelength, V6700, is 6693.71 A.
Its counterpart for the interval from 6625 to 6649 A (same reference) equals 6635.40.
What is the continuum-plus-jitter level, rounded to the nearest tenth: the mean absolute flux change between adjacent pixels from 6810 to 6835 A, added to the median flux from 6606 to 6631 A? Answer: 14.6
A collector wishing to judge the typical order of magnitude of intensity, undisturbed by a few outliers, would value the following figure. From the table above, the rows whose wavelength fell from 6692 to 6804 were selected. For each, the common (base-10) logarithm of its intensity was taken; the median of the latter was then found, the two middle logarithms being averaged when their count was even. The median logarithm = 1.159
